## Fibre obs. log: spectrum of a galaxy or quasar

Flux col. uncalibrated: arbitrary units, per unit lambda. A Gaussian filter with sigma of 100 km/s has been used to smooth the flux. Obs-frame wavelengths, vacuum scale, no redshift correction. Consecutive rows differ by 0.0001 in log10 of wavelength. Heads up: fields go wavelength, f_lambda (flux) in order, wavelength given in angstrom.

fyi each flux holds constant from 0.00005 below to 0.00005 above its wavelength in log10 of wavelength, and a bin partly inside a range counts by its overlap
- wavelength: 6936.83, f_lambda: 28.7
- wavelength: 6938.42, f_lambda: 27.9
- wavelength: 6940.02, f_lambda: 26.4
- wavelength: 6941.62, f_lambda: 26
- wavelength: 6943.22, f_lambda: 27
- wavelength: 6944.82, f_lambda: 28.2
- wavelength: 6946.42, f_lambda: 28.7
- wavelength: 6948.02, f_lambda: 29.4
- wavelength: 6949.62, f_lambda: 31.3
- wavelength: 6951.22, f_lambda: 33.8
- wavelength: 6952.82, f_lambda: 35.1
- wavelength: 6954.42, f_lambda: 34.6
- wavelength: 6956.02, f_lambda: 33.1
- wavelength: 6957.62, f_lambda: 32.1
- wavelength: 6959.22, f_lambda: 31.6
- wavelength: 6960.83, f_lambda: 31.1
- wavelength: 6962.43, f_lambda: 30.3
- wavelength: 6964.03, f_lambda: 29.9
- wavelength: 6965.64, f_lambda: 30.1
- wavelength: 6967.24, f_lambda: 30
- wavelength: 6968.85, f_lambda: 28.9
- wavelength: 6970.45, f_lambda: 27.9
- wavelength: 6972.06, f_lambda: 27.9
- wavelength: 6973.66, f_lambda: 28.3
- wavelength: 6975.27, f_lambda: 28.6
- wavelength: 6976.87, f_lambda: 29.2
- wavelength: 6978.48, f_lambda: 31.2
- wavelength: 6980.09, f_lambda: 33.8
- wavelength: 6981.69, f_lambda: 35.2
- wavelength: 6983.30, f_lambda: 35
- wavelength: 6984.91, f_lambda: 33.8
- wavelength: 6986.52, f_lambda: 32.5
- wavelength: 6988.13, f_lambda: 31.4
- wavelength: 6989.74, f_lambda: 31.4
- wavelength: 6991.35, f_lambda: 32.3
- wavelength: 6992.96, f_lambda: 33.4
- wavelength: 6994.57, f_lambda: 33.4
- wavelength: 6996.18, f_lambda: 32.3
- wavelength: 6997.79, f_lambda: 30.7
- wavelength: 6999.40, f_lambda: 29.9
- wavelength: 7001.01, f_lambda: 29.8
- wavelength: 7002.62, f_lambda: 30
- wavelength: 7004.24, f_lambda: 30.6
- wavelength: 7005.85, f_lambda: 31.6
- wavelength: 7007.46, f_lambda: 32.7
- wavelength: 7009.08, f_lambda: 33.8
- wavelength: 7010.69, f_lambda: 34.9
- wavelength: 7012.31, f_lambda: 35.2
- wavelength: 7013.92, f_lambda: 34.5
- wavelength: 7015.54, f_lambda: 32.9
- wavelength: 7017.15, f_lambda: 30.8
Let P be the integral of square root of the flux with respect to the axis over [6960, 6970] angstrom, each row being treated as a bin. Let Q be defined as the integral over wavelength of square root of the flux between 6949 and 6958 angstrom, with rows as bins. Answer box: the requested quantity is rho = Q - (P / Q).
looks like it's 51.0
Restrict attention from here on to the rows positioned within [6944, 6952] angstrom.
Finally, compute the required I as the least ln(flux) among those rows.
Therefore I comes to 3.34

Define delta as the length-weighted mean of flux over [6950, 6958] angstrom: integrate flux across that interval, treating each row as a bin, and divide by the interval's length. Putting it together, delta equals 33.7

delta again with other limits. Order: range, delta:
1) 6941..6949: 28.0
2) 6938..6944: 26.7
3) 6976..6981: 31.5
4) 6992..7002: 31.6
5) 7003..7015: 33.2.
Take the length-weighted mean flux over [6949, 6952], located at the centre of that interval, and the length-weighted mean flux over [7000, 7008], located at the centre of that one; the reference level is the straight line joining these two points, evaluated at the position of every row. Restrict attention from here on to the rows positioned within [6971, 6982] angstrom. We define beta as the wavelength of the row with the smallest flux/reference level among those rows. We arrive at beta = 6972.06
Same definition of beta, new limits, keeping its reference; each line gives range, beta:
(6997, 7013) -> 7001.01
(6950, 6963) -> 6962.43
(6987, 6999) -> 6997.79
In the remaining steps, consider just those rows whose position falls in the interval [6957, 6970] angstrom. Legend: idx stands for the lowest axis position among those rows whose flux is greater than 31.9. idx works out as 6957.62 angstrom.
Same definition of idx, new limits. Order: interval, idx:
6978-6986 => 6980.09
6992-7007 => 6992.96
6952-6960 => 6952.82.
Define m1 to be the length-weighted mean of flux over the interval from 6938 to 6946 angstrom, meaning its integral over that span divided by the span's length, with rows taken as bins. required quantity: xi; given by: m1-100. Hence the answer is -73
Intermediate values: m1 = 27.1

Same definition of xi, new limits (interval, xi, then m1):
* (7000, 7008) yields -69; 30.9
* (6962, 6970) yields -70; 29.7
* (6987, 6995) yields -68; 32.3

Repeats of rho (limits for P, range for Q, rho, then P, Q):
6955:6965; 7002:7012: 55.9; 56.0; 56.9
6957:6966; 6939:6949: 51.6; 50.0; 52.6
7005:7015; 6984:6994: 56.0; 58.1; 57.0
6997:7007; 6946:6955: 50.0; 55.3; 51.1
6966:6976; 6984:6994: 56.0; 53.5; 57.0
